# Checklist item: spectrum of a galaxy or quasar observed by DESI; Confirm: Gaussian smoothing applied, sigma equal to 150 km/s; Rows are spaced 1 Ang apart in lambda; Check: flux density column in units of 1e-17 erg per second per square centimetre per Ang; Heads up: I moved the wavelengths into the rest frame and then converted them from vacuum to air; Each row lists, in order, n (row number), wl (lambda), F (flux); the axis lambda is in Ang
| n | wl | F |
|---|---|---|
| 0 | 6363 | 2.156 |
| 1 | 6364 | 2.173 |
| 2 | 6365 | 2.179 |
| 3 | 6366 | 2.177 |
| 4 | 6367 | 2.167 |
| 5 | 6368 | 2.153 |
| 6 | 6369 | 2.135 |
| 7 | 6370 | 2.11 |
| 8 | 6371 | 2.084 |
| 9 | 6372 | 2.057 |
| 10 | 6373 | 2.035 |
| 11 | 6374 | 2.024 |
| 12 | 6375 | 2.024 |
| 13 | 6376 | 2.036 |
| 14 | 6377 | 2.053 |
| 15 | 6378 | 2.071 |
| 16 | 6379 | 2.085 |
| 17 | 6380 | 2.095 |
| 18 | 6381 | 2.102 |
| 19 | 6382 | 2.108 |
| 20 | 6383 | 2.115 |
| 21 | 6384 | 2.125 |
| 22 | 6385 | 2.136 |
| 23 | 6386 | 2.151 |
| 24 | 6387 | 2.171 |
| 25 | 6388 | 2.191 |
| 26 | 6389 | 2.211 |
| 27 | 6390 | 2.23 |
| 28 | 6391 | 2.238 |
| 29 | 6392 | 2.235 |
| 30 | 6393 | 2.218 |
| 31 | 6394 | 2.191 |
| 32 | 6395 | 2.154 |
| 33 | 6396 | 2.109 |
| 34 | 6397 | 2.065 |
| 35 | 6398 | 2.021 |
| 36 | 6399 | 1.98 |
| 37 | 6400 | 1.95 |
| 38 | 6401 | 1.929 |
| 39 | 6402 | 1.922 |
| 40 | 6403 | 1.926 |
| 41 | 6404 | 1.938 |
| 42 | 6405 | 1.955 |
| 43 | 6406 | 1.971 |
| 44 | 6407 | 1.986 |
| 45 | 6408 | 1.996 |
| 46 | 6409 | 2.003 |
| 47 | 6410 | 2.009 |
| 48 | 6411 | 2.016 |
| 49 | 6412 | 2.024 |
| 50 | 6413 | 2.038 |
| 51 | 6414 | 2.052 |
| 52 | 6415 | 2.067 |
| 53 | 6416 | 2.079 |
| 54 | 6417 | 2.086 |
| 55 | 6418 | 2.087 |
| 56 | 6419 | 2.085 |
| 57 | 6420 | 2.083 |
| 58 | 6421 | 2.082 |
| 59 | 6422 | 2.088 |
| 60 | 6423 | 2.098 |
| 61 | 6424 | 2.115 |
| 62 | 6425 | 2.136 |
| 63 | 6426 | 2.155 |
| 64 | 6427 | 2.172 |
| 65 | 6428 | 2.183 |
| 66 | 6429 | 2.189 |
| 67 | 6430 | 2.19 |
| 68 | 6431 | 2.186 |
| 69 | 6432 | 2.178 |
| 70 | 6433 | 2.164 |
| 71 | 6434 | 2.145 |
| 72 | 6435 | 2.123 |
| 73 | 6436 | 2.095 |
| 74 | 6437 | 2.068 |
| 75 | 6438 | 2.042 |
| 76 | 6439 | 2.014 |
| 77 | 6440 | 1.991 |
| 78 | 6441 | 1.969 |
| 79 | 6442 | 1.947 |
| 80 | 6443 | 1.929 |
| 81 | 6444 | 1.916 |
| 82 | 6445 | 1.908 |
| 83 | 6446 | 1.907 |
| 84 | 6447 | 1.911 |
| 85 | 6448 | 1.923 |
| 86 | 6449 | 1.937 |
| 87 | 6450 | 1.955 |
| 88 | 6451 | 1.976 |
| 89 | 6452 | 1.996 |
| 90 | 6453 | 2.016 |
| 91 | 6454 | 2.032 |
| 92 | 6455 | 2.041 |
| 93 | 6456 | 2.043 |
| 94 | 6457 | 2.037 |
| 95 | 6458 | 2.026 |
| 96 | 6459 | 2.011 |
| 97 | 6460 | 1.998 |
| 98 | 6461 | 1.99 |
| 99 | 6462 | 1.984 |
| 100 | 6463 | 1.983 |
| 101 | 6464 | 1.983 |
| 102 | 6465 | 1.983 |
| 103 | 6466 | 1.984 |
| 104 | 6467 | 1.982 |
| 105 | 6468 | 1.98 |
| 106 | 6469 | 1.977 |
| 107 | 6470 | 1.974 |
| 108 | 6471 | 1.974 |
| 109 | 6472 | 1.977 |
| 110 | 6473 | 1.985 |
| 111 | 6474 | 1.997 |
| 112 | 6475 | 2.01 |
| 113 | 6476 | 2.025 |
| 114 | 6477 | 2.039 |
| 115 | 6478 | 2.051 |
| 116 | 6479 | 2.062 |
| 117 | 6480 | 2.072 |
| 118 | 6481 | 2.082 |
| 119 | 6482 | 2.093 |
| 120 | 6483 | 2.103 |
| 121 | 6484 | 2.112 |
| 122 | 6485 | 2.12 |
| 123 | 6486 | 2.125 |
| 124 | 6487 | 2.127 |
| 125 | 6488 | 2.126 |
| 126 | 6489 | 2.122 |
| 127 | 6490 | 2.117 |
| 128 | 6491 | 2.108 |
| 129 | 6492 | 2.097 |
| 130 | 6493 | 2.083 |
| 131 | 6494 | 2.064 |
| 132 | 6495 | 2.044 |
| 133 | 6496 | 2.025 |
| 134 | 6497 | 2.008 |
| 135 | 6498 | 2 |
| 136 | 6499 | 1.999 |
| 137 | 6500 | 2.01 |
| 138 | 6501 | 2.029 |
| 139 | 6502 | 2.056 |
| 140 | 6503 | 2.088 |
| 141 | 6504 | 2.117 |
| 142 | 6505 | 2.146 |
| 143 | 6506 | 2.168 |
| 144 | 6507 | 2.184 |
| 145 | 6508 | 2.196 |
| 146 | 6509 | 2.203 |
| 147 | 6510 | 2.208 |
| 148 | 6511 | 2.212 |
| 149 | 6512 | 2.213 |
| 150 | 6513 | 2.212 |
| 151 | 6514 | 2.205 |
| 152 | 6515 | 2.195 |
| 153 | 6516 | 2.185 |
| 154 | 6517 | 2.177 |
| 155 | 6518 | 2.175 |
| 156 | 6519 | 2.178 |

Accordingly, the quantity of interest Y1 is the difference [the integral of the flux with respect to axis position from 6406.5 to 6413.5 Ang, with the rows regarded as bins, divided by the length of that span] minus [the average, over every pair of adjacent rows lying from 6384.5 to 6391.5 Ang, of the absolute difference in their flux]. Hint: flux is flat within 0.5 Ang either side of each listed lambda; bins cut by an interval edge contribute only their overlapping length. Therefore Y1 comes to 1.99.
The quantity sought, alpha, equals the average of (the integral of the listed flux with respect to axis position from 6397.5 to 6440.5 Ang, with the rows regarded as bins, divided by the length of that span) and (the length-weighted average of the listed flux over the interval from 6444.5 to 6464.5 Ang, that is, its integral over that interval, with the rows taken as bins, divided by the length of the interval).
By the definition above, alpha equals 2.02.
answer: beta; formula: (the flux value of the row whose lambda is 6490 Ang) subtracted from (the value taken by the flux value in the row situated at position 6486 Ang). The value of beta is 0.01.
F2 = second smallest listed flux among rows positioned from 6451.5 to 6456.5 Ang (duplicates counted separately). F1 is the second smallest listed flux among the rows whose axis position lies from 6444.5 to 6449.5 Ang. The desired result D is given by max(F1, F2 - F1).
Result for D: 1.91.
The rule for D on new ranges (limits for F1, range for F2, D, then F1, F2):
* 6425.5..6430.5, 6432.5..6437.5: 2.17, 2.172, 2.095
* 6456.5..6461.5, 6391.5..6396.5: 2.00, 1.998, 2.154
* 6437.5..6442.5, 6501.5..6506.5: 1.97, 1.969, 2.088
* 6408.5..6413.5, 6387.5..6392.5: 2.01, 2.009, 2.211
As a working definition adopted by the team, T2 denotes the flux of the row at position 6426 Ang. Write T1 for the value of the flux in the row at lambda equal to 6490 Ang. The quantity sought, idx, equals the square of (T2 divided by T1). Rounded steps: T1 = 2.117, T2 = 2.155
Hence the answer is 1.04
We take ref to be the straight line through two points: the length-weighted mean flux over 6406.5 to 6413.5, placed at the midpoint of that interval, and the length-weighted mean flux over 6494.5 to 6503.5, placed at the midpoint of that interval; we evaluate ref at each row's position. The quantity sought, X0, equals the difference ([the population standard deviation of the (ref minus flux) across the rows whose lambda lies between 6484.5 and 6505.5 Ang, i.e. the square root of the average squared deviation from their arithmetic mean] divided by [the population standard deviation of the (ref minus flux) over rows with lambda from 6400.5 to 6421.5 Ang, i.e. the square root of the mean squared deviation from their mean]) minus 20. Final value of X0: -19.1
